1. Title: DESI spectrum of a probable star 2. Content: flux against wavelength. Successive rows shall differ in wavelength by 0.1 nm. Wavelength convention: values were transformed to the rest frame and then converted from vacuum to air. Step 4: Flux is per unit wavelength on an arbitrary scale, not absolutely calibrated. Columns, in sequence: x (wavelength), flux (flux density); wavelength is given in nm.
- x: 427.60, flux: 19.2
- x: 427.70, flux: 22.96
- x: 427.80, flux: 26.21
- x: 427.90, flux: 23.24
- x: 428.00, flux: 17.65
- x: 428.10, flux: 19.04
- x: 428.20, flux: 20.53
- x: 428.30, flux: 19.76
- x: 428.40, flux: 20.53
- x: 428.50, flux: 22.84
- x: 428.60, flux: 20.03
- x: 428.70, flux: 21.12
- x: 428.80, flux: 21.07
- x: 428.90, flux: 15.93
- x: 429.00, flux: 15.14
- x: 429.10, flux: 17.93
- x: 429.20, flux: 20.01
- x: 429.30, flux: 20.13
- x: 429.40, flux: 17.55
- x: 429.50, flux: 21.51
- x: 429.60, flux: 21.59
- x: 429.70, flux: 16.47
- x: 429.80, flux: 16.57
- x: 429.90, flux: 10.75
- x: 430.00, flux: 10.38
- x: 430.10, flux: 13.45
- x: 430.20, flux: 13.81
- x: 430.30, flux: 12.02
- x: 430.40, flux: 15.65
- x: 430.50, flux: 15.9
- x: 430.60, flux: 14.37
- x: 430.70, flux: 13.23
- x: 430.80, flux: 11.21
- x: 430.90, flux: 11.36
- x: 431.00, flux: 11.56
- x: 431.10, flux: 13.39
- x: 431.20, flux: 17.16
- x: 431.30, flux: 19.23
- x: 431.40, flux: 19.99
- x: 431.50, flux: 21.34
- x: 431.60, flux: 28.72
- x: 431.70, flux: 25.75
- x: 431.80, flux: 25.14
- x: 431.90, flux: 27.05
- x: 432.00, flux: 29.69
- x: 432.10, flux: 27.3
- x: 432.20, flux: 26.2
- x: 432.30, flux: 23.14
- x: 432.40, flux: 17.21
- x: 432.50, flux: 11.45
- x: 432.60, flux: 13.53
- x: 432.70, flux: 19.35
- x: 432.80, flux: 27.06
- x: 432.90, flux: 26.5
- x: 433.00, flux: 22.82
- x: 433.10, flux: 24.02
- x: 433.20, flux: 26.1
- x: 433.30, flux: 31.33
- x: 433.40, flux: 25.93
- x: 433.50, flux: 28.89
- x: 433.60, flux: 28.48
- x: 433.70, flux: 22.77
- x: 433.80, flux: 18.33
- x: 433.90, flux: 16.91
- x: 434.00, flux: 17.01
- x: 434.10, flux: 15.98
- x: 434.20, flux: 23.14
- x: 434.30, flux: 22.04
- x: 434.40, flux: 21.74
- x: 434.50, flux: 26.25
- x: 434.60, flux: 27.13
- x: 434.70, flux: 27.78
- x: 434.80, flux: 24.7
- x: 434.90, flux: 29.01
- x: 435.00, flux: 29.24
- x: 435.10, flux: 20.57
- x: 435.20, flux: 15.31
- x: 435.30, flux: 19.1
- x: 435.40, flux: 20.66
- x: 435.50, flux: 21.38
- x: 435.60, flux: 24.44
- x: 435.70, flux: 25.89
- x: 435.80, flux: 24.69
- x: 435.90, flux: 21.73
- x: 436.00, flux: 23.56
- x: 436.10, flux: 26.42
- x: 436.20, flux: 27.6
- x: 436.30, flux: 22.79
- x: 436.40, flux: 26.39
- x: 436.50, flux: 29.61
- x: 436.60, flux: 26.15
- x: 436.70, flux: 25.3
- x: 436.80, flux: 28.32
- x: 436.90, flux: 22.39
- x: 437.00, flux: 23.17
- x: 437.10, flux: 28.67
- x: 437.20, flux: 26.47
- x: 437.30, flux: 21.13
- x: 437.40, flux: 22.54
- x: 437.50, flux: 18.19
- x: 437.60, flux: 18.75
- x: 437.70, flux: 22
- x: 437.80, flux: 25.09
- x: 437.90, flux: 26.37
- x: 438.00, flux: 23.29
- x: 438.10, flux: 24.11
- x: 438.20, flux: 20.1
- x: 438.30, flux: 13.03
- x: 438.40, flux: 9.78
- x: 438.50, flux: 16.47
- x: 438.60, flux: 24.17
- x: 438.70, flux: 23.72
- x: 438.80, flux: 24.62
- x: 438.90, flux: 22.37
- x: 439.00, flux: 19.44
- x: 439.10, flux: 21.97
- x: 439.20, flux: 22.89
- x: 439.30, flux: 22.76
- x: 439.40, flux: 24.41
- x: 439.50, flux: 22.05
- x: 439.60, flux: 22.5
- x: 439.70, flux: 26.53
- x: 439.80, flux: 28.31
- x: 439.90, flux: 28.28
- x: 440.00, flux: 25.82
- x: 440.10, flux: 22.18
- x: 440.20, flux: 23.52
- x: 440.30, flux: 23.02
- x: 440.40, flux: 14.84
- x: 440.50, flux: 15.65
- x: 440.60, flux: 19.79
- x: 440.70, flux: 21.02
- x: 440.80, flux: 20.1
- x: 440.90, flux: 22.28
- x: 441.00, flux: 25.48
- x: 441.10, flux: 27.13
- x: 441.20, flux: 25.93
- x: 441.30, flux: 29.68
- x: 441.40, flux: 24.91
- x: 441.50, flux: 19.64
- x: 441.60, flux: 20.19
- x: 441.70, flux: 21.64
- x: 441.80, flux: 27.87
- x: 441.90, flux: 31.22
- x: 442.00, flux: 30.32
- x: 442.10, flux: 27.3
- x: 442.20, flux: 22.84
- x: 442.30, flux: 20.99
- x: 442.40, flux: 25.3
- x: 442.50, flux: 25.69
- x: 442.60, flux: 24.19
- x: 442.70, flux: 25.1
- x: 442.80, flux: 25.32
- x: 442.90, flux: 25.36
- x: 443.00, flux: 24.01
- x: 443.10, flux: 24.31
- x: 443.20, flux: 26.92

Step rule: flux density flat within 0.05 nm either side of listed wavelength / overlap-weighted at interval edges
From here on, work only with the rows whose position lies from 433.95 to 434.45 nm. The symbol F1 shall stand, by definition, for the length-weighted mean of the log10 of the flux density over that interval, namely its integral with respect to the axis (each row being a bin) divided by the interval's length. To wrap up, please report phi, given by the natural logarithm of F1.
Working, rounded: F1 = 1.30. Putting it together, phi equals 0.26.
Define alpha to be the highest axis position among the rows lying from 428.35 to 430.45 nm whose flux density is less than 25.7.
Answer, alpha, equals 430.40 nm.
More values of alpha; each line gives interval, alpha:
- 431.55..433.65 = 433.10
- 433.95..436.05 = 436.00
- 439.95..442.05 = 441.70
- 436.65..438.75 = 438.70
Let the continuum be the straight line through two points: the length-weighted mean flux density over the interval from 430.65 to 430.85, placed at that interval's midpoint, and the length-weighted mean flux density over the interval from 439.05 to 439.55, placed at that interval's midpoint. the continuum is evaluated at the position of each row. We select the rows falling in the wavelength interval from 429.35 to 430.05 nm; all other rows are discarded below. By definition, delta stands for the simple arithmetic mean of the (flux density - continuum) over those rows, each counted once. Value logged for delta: 5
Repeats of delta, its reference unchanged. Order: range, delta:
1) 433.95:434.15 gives 0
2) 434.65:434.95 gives 10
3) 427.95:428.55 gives 11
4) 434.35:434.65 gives 8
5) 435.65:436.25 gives 6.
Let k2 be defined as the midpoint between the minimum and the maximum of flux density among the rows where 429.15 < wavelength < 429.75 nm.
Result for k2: 19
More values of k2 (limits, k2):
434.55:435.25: 22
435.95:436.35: 25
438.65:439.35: 22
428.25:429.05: 19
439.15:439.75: 24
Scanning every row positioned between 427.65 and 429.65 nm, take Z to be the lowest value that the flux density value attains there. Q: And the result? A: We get 15.14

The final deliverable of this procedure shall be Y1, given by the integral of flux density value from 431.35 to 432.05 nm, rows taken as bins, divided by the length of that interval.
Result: 25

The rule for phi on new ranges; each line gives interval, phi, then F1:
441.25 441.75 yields 0.31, 1.36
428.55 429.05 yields 0.24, 1.27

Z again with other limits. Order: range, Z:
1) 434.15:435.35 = 15.31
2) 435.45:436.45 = 21.38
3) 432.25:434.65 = 11.45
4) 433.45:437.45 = 15.31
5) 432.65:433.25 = 19.35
